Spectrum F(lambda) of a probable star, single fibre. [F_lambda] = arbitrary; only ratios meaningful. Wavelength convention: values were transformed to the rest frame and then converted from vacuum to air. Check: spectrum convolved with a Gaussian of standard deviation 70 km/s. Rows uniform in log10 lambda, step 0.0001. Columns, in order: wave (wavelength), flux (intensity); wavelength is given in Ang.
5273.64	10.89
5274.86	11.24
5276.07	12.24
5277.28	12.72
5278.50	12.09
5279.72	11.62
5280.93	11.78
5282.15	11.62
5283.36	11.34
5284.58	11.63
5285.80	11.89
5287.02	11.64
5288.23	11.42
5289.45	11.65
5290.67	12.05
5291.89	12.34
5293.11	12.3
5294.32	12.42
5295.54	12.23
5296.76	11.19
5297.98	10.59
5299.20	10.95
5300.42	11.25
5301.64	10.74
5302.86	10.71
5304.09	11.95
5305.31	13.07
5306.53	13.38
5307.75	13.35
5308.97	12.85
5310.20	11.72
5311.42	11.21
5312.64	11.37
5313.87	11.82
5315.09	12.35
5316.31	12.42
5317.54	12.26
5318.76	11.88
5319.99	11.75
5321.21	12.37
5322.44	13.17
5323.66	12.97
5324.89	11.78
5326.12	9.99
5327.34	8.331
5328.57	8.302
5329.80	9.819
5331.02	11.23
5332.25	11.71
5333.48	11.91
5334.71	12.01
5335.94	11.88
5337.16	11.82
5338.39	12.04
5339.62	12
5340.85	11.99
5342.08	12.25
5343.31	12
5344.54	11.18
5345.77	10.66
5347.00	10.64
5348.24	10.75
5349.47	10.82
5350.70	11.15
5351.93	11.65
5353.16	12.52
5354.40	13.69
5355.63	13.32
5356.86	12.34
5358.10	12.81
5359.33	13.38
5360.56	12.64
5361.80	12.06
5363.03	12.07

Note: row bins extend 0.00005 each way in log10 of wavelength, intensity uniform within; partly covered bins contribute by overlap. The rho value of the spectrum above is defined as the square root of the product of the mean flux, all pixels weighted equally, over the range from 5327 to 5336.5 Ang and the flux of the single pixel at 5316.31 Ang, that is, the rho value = 11.5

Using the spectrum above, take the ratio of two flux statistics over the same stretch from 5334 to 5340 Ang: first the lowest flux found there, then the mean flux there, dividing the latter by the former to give 1.01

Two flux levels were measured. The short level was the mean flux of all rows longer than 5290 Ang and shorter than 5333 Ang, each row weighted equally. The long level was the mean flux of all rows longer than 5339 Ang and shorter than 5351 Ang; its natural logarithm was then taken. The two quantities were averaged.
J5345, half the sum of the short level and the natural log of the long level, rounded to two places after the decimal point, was 7.04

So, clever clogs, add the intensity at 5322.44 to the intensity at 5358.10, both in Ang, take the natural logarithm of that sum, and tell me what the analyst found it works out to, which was 3.26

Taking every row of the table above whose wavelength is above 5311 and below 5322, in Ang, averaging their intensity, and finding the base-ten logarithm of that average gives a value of 1.08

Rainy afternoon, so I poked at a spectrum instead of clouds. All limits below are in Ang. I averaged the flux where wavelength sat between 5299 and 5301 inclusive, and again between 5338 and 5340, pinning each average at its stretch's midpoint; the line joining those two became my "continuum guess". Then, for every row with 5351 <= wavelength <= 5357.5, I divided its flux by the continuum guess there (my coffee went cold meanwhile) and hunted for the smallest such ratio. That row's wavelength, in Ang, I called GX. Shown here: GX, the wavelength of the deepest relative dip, 5351.93 Ang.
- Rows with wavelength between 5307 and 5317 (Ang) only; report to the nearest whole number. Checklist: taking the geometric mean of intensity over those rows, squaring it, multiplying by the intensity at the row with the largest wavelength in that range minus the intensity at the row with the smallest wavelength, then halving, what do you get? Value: -68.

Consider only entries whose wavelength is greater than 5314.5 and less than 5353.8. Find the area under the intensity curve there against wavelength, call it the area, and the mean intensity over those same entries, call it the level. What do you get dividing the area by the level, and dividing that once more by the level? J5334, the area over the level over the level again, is 3.42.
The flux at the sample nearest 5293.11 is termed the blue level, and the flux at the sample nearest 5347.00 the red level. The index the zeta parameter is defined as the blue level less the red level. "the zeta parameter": 1.7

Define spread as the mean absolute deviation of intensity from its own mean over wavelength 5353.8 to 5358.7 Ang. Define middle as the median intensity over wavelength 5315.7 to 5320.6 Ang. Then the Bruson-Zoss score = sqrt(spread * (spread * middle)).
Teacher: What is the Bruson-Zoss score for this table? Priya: 1.6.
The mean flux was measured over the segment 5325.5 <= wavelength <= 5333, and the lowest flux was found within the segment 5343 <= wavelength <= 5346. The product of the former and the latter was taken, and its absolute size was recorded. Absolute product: 106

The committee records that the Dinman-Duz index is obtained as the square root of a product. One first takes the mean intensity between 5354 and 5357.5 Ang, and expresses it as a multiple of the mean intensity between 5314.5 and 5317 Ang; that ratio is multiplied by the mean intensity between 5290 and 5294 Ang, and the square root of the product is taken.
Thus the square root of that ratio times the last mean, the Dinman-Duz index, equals 3.60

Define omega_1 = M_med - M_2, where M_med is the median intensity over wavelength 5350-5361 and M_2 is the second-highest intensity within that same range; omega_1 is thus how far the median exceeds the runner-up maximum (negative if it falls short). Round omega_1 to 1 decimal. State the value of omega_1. -0.7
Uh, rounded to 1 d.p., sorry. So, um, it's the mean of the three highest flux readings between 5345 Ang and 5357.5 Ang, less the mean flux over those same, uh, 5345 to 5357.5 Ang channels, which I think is 1.4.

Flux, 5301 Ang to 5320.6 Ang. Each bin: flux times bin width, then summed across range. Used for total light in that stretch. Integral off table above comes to 236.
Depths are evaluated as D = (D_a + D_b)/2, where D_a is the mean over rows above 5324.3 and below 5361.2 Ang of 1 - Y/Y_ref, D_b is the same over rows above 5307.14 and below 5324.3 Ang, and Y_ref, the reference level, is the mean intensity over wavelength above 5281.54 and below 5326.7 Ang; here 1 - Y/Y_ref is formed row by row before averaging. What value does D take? 0.00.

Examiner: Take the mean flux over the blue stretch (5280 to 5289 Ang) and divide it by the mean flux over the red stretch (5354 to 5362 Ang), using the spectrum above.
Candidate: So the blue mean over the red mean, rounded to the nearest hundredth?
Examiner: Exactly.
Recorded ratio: 0.90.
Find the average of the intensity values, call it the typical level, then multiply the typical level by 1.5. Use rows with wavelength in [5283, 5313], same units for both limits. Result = 17.7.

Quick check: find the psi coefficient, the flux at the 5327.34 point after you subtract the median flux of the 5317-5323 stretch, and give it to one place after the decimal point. -3.9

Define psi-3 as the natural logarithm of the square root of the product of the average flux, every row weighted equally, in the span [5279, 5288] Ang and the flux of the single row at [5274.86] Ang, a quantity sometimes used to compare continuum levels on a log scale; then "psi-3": 2.44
